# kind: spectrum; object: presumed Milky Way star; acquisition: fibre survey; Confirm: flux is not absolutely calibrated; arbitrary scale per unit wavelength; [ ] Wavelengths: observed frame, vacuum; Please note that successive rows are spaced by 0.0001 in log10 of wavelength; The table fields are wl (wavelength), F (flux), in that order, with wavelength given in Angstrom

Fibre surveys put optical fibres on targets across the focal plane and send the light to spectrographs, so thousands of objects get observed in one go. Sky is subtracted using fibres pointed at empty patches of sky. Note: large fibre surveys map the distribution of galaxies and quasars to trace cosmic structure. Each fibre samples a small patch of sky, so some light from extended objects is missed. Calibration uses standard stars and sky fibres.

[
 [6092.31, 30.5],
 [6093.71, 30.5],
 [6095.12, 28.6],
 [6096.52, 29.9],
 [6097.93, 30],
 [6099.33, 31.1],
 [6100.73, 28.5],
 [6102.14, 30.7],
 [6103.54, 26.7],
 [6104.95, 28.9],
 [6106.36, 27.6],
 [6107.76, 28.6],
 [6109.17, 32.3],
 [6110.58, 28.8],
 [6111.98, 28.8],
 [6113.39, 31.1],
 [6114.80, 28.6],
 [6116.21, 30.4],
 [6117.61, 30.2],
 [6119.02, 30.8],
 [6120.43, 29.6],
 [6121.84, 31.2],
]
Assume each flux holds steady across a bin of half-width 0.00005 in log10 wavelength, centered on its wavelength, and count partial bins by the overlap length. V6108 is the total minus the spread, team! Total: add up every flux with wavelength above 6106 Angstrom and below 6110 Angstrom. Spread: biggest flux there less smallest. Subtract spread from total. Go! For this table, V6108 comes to 84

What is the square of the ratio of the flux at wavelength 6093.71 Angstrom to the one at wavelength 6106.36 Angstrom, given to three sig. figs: 1.22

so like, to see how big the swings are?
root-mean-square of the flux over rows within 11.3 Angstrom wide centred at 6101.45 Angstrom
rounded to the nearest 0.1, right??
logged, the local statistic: 29.2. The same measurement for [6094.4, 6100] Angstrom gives 29.9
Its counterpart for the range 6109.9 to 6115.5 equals 29.3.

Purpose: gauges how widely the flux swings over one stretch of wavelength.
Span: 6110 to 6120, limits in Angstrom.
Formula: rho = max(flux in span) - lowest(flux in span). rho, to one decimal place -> 2.5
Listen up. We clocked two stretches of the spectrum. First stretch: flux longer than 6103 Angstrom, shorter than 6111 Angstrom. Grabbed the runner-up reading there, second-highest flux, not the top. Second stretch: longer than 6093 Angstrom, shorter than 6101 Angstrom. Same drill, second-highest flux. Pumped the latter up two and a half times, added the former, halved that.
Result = 52.6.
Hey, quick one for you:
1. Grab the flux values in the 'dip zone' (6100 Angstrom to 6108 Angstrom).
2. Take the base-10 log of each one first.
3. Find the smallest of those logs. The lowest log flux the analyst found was 1.43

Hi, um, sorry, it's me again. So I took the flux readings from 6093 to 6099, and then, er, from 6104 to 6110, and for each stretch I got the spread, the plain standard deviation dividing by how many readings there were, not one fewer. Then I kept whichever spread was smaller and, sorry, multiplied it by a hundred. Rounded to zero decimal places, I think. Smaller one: 70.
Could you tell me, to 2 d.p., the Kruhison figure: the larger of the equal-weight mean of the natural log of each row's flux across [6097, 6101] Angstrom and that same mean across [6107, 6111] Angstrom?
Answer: 3.40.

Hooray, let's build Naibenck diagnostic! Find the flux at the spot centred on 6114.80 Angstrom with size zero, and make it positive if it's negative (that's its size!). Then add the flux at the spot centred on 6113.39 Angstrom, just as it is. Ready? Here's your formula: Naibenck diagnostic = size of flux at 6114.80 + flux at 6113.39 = 60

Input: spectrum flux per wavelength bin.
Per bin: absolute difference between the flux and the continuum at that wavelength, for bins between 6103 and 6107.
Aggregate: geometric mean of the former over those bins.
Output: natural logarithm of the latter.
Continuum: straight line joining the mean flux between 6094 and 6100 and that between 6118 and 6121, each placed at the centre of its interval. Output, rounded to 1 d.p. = 0.7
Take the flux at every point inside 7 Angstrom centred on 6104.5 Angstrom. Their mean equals 28.5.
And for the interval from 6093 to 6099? 29.8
